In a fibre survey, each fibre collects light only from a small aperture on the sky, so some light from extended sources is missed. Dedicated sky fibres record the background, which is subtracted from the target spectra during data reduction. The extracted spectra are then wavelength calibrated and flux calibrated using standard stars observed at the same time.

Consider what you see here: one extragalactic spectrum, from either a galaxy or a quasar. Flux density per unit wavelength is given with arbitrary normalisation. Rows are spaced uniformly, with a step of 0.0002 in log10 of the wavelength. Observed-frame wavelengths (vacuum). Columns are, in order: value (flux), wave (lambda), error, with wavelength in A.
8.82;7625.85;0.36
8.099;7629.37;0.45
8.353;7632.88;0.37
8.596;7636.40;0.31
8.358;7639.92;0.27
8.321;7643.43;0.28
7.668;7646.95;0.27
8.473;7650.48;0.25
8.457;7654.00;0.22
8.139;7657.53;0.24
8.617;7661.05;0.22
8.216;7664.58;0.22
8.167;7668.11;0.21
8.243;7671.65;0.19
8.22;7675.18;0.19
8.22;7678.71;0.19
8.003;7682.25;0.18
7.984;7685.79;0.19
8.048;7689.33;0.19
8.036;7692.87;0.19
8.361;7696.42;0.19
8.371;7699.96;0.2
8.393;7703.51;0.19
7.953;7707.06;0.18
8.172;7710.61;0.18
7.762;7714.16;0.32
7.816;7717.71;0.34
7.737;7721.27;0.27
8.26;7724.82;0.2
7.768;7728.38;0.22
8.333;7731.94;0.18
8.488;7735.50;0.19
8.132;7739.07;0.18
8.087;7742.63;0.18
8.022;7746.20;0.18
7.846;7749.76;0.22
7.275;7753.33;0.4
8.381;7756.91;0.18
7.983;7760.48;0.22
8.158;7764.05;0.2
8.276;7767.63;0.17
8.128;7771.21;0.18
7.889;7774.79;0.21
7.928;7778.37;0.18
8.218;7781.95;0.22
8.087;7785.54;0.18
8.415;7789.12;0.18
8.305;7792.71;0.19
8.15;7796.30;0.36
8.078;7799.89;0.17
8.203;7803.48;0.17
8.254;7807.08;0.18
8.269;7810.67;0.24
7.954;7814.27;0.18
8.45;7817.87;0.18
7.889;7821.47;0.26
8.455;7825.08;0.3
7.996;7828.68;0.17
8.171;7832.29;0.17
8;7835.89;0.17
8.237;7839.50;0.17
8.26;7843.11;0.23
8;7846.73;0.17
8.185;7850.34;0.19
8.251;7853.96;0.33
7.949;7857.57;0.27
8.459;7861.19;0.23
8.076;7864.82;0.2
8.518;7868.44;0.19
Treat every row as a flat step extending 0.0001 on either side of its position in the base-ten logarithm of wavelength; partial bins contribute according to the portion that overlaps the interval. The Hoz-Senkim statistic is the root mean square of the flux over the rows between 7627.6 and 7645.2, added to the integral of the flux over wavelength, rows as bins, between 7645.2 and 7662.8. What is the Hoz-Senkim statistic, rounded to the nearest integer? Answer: 154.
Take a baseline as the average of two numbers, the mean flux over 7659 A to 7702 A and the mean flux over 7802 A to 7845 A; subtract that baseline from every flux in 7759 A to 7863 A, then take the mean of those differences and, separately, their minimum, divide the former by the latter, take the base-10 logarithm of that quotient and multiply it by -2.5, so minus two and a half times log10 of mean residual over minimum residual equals 2.4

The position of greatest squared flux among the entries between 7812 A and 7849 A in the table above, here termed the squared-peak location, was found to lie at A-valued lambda 7825.08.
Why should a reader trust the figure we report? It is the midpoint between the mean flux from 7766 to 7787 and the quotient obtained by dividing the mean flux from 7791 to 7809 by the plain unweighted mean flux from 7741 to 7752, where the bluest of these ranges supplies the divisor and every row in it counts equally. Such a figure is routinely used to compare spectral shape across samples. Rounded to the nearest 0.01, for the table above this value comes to 4.56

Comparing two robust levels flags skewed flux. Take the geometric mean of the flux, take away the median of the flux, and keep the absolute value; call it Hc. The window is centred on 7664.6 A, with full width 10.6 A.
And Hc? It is 0.11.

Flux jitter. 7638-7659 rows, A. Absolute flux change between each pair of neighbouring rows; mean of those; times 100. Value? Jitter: 37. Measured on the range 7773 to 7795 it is 18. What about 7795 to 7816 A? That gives 12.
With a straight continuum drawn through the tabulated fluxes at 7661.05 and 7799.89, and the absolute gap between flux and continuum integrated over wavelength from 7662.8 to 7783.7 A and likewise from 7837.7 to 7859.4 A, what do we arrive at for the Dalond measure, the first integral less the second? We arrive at 33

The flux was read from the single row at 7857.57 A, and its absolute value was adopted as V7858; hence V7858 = 7.95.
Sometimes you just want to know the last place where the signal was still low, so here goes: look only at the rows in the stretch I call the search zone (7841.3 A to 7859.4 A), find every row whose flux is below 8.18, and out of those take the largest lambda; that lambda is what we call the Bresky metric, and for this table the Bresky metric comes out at 7857.57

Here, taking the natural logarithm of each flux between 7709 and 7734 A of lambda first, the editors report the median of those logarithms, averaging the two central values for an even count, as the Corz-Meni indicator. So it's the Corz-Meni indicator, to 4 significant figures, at 2.056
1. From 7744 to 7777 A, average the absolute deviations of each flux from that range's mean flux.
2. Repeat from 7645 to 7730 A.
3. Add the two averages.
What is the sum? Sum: 0.429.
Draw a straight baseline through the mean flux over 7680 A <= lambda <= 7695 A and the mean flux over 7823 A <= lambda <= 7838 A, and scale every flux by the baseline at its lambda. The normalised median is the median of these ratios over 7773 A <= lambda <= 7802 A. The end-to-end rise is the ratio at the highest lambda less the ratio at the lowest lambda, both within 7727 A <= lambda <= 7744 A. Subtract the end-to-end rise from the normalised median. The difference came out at 0.962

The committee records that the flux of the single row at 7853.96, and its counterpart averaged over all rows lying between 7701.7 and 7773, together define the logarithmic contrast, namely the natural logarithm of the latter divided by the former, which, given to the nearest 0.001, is -0.025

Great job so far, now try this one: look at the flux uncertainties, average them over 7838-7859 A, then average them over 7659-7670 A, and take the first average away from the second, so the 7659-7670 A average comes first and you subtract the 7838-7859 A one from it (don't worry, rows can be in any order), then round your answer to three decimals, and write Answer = -0.010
